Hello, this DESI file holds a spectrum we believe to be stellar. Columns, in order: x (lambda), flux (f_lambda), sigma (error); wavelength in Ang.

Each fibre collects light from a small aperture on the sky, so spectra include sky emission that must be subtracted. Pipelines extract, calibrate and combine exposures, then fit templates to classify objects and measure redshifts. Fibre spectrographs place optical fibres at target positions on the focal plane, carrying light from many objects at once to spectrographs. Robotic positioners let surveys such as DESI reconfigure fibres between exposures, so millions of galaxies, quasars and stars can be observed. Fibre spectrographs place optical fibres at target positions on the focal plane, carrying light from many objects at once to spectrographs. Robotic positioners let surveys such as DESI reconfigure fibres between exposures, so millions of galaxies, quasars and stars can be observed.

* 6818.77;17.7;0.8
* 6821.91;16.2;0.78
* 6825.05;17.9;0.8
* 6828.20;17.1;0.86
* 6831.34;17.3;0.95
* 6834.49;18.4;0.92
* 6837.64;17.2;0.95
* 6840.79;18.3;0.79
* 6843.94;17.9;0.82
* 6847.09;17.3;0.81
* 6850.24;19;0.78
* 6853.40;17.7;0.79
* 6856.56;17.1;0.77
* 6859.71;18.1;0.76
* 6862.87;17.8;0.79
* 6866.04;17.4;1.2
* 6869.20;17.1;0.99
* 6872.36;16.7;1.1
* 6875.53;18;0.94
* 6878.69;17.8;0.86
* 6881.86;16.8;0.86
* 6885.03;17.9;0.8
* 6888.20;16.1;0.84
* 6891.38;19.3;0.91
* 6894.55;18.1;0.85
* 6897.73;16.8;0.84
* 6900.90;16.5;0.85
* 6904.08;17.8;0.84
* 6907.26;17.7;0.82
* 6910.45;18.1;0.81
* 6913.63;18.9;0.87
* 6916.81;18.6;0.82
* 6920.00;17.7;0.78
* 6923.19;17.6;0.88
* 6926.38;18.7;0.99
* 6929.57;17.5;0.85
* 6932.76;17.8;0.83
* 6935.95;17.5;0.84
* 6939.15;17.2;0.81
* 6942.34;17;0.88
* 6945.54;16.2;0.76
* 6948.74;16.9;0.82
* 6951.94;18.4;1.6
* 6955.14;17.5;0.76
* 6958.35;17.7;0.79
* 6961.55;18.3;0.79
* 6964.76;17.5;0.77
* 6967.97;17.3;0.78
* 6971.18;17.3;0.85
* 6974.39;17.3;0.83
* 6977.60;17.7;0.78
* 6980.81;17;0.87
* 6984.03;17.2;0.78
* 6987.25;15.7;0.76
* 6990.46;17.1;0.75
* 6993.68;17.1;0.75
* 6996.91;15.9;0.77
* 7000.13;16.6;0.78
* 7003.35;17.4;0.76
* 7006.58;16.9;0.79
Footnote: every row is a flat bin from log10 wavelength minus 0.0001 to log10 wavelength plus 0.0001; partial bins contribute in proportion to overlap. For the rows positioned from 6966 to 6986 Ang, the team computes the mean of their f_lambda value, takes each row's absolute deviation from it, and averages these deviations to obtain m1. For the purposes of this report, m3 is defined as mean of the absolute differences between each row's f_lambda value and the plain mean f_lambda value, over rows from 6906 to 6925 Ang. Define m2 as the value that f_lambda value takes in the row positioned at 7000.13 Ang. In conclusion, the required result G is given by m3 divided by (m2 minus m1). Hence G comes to 0.026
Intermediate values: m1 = 0.13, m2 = 16.6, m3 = 0.43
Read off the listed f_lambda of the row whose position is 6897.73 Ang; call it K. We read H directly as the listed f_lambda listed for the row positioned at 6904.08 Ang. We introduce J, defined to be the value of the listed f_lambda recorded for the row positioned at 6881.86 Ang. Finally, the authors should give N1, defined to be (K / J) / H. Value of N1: 0.0562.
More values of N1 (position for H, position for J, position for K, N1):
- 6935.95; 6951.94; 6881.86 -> 0.0522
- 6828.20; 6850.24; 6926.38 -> 0.0576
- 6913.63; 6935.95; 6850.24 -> 0.0574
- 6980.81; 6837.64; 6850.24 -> 0.0650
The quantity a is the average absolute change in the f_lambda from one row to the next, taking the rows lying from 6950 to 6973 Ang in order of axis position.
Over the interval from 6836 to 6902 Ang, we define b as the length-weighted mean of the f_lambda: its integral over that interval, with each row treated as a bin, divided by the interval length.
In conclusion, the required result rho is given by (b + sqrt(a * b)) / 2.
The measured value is 10.2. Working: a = 0.45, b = 17.6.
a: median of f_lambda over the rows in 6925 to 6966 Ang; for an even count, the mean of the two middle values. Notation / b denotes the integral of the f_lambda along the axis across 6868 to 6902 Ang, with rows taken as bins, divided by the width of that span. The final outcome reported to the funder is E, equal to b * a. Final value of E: 304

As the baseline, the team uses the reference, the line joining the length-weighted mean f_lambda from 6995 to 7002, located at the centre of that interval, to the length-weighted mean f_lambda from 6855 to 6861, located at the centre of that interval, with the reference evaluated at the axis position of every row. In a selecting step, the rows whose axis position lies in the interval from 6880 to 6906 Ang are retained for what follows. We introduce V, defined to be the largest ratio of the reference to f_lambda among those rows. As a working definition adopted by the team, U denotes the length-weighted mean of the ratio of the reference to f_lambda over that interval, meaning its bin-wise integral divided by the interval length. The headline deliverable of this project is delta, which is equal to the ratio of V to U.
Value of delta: 1.08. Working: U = 1.00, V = 1.08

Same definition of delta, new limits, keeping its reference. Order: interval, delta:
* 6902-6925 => 1.02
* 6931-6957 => 1.07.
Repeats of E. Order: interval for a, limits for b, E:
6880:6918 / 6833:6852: 322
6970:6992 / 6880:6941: 305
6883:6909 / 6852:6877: 310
